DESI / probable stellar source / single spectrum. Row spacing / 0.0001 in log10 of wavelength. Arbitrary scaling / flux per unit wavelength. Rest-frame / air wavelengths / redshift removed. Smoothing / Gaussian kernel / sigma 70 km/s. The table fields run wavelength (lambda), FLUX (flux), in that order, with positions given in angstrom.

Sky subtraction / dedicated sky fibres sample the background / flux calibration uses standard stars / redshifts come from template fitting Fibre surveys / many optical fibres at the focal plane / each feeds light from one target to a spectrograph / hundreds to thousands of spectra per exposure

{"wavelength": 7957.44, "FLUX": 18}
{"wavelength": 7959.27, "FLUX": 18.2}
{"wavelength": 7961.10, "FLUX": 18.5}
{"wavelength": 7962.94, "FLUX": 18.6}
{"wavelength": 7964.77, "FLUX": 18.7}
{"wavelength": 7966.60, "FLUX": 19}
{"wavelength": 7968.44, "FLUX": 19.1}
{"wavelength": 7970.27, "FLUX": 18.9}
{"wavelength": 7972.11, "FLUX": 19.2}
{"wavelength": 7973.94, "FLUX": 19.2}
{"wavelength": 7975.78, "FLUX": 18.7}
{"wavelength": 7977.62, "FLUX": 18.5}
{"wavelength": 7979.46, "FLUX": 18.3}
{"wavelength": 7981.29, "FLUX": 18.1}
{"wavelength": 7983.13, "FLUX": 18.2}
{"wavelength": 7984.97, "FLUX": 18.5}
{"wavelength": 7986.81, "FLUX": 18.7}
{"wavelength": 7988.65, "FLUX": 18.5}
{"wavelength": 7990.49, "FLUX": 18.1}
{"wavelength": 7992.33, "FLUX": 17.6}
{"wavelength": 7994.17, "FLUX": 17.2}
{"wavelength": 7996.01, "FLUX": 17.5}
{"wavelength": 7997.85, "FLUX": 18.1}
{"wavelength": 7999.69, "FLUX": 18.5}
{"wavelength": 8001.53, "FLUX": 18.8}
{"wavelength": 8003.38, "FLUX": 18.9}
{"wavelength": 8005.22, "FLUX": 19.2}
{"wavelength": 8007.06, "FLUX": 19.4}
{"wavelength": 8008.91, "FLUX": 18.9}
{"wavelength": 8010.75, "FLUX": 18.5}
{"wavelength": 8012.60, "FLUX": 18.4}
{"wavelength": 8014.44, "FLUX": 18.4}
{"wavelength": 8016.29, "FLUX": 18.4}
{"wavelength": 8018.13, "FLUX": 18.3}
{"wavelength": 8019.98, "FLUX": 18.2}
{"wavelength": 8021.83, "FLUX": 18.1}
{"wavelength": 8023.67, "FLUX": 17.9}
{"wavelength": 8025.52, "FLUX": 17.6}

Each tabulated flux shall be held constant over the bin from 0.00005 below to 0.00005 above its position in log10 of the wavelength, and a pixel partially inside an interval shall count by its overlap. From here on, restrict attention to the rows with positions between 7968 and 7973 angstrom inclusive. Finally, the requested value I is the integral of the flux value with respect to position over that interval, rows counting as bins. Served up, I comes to 95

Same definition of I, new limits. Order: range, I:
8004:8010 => 115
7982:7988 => 111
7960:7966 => 112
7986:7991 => 92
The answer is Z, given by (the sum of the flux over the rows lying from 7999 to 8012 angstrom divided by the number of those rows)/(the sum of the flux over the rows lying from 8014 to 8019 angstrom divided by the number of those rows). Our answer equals 1.03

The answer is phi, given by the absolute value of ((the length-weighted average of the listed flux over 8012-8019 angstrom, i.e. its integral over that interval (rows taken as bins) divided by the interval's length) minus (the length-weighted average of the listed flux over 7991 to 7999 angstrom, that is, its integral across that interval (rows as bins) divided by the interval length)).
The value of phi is 0.73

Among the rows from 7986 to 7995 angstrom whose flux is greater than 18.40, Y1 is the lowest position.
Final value 7986.81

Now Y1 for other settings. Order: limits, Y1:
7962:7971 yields 7962.94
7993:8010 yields 7999.69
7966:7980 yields 7966.60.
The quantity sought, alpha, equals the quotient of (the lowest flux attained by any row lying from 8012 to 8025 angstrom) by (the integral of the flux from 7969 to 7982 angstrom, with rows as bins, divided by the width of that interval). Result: 0.96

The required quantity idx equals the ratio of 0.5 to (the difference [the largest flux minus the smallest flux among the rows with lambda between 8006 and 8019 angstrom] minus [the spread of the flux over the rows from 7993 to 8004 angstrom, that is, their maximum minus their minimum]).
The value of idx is -0.8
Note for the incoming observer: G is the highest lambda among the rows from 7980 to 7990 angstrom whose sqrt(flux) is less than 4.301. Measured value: 7983.13 angstrom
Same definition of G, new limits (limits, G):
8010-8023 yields 8021.83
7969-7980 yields 7979.46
